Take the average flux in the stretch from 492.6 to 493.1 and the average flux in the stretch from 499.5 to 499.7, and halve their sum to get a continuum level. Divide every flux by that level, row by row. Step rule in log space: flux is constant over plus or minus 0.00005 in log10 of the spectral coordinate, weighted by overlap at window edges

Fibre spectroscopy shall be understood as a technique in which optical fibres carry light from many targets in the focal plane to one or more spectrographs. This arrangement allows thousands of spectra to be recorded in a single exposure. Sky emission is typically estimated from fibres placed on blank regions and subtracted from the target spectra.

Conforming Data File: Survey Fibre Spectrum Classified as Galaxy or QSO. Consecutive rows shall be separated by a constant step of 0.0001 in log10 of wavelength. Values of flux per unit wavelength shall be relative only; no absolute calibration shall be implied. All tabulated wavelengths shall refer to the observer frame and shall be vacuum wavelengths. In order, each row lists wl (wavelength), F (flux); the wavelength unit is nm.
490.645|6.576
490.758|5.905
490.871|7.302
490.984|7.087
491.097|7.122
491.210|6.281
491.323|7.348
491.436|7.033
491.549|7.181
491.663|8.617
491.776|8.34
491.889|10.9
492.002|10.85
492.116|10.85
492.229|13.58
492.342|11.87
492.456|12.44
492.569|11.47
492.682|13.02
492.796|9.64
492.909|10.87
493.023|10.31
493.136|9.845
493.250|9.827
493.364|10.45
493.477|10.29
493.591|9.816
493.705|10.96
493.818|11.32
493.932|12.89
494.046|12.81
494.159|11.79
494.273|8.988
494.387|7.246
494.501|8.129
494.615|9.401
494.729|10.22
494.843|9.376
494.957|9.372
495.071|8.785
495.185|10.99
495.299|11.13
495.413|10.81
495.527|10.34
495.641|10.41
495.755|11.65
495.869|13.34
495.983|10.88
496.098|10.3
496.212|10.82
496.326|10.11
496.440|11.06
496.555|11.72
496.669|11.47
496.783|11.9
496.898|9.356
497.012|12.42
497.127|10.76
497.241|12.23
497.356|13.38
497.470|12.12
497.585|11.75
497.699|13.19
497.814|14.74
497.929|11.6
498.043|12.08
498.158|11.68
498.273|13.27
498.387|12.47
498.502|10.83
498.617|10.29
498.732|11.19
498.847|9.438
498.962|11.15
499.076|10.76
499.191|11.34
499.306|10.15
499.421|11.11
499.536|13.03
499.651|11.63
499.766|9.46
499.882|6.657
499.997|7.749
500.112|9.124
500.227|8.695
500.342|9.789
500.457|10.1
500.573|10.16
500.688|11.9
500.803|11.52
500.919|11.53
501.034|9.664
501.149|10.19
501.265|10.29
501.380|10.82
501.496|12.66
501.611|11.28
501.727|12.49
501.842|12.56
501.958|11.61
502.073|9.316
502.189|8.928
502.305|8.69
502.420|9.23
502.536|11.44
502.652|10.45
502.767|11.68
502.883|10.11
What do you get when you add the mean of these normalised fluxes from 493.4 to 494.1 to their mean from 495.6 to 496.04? 1.97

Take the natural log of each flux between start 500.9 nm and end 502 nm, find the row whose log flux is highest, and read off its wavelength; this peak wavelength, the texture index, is 501.496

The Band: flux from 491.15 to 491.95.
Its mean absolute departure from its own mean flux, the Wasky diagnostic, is 1.1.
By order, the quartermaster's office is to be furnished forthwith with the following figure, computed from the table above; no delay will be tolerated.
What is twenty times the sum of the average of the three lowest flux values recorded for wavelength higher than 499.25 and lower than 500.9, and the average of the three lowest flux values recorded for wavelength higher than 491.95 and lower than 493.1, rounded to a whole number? 359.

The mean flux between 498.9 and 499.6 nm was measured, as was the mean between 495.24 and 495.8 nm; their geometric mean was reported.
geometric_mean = 11.06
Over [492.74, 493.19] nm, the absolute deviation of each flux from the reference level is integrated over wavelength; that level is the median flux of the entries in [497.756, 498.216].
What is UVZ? 0.8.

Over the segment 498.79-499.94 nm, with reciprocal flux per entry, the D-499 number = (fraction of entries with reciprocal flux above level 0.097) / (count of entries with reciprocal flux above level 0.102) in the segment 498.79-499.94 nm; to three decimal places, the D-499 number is 0.133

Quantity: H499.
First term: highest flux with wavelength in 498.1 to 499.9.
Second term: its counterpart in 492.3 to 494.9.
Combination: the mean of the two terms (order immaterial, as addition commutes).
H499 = 13.1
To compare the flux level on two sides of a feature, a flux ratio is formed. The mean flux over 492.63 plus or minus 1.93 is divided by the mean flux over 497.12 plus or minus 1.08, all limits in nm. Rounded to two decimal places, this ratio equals 0.83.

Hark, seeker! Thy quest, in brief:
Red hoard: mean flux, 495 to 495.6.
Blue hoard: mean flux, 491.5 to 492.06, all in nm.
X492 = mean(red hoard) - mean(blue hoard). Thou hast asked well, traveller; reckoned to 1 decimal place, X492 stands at 1.2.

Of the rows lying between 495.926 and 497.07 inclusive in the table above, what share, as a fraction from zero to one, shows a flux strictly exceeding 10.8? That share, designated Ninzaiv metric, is 0.70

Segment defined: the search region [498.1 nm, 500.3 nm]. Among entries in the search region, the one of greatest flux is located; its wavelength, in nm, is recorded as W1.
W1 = 498.273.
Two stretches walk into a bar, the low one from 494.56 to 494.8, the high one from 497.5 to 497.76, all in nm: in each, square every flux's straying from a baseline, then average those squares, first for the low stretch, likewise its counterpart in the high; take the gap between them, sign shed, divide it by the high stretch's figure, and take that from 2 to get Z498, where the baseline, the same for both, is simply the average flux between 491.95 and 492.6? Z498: -2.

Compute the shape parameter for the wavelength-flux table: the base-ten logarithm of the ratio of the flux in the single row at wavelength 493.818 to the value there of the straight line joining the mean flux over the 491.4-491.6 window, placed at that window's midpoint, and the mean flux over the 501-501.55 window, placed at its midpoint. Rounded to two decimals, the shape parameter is 0.15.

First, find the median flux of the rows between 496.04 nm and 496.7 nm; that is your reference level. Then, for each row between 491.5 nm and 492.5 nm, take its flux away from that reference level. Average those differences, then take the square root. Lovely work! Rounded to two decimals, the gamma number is 0.65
